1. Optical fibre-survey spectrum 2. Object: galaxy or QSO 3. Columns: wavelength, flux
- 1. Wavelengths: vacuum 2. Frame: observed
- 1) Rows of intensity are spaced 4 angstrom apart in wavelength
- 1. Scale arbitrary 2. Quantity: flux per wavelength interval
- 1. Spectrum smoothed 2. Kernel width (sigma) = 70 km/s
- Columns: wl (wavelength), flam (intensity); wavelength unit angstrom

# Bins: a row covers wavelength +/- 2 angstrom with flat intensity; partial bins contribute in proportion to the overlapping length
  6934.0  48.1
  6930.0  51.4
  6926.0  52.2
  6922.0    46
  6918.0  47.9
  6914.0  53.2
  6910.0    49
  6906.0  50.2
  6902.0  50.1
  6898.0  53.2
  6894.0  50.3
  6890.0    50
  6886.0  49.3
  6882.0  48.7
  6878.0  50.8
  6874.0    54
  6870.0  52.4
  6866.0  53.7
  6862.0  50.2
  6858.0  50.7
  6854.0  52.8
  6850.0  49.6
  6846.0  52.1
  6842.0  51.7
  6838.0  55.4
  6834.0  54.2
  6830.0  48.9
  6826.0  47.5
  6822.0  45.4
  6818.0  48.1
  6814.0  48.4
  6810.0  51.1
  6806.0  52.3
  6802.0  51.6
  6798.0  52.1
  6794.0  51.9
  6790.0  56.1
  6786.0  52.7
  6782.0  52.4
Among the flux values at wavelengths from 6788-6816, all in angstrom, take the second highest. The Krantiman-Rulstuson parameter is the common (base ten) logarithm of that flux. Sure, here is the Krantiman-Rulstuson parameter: 1.719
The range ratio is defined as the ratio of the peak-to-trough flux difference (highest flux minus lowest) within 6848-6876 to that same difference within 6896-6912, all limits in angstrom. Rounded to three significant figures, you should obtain 1.05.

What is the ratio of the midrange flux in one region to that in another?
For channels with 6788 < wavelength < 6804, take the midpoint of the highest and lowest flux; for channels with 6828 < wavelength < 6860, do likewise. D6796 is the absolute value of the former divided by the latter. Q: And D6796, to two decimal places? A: 1.03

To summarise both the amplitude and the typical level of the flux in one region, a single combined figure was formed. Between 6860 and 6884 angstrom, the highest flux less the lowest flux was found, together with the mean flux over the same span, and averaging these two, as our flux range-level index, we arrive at 28.5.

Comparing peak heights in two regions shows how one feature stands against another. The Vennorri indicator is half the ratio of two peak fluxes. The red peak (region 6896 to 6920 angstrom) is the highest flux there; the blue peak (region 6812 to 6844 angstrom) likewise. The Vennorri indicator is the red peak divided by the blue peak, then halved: 0.48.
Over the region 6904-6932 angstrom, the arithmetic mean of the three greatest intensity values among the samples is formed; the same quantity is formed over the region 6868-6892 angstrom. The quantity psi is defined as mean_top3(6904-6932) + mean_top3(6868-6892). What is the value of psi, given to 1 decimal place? 104.7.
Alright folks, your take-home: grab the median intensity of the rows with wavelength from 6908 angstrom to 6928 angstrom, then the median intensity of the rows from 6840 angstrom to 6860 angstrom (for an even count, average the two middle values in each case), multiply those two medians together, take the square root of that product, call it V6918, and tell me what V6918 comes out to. 50.3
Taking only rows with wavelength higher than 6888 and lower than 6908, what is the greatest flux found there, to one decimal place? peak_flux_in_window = 53.2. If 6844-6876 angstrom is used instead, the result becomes 54.0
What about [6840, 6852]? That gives 52.1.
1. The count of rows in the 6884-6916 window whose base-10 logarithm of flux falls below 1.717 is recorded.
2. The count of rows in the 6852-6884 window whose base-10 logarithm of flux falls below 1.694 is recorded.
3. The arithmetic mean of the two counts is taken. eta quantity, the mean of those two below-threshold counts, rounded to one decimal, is 3.5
